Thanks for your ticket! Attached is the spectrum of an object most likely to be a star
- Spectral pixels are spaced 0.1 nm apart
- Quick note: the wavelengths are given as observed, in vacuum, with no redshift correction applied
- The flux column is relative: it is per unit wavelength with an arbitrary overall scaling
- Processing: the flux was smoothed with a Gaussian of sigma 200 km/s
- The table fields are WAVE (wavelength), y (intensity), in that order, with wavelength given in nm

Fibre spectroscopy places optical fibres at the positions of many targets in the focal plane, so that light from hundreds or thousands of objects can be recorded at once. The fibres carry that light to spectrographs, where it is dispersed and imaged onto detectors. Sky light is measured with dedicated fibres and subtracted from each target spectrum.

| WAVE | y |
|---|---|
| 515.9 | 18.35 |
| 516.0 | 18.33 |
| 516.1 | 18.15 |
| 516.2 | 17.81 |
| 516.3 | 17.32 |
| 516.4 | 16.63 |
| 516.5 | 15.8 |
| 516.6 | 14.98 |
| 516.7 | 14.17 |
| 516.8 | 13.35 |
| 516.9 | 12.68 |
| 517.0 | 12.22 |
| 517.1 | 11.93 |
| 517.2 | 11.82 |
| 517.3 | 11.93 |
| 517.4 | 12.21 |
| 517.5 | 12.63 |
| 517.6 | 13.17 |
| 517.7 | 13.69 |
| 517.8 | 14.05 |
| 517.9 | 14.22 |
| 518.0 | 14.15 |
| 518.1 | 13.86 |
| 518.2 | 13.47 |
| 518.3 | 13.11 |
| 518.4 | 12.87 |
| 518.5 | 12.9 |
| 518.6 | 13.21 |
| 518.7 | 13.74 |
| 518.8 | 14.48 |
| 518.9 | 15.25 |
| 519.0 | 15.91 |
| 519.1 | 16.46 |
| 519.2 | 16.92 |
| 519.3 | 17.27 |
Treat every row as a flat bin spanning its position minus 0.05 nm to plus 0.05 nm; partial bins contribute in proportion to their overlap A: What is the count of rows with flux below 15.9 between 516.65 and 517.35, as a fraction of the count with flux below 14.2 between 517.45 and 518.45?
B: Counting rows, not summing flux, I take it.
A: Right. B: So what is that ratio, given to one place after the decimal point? 0.8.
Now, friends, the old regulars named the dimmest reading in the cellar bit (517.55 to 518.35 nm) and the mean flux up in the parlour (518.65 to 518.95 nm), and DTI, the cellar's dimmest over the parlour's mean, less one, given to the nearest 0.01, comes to -0.10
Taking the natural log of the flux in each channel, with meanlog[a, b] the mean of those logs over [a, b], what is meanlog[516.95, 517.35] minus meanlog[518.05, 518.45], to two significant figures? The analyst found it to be -0.11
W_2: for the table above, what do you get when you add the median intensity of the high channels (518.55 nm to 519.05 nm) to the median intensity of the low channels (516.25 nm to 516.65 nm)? 30.7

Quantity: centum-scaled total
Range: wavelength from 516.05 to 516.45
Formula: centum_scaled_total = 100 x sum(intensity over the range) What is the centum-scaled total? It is 6991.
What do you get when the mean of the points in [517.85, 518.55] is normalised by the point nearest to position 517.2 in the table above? 1.14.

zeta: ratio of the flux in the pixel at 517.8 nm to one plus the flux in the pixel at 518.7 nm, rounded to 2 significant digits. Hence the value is 0.95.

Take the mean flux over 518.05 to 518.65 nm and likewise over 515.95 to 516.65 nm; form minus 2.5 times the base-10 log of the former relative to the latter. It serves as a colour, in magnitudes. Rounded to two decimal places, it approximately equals 0.27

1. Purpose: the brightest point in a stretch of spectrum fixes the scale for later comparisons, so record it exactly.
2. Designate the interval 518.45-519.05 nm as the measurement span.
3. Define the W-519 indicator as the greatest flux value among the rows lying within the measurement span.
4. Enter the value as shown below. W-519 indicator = 15.91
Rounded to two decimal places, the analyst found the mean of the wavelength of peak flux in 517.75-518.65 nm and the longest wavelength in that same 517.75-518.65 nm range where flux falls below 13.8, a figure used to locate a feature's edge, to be 518.25 nm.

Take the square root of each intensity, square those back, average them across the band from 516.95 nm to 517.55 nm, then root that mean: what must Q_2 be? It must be 3.48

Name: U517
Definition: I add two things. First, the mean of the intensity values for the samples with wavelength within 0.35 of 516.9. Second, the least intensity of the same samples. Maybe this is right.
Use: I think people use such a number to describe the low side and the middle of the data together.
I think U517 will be 25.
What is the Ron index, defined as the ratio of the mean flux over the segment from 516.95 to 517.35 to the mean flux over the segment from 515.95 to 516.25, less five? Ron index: -4.3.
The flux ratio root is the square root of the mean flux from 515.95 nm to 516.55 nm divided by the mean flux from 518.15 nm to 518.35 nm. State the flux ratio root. 1.14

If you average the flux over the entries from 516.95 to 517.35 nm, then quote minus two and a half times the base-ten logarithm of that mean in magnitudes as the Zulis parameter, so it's -2.70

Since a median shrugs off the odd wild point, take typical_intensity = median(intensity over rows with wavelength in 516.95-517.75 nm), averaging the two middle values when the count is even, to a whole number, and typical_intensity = 12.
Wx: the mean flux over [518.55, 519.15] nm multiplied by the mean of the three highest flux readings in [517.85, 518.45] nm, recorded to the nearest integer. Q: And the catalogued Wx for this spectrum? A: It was 209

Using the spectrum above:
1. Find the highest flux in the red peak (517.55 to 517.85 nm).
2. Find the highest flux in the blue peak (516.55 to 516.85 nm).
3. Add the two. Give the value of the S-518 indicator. 29.0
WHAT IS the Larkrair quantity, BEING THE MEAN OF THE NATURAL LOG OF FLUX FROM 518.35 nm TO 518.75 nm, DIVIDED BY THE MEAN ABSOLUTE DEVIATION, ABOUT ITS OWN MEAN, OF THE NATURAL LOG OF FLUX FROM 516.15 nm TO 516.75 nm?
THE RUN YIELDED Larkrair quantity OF 36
